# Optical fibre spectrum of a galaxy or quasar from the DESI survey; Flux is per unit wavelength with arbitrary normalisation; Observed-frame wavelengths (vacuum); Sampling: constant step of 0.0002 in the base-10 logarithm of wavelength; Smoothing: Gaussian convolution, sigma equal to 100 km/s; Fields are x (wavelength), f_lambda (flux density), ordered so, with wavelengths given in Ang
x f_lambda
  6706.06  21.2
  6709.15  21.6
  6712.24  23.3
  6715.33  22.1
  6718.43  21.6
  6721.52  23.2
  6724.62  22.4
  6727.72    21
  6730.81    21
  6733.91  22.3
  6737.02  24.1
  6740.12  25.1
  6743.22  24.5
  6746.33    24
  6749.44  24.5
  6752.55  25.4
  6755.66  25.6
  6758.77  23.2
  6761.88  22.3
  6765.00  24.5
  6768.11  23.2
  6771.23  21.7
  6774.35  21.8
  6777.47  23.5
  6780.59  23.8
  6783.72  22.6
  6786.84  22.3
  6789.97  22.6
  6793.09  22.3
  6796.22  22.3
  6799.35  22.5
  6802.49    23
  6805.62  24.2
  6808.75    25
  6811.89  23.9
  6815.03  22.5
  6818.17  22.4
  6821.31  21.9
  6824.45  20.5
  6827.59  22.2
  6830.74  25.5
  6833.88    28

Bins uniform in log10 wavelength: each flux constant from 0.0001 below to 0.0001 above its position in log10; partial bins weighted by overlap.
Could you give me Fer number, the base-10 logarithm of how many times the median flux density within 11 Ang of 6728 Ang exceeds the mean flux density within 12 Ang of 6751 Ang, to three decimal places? -0.038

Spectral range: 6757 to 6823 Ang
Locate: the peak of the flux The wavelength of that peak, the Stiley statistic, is 6808.75 Ang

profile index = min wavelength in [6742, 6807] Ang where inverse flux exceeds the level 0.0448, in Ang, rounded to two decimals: 6761.88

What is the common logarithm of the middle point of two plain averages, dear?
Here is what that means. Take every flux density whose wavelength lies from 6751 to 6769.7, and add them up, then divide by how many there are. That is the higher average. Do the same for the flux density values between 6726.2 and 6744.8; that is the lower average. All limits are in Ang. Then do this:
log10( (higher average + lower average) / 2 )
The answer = 1.37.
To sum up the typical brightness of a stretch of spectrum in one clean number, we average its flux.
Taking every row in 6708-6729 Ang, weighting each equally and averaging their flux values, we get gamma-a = 22.2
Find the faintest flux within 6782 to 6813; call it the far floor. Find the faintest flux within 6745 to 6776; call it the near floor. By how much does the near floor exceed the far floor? -0.6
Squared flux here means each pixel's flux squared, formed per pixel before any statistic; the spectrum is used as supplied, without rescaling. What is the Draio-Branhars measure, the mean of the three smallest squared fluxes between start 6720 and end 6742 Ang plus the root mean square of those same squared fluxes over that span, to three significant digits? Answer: 982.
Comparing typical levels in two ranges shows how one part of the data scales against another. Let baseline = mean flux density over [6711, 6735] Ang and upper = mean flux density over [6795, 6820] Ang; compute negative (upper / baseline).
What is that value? -1.05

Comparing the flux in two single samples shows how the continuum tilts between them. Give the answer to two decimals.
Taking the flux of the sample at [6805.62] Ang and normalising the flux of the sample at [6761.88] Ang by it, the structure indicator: 0.92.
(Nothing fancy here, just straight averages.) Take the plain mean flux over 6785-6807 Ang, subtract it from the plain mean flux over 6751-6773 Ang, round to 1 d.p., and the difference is 1.0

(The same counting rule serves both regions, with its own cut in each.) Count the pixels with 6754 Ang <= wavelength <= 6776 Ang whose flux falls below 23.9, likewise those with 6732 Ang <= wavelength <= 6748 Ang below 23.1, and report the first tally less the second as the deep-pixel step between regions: 4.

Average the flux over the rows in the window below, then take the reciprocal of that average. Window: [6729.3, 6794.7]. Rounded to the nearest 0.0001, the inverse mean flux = 0.0428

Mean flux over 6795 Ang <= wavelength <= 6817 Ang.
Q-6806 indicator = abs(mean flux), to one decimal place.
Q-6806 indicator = 23.3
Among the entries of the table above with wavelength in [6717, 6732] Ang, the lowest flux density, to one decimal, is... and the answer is 21.0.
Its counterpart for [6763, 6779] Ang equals 21.7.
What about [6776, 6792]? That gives 22.3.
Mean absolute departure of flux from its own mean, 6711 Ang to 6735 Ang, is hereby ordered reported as 0.69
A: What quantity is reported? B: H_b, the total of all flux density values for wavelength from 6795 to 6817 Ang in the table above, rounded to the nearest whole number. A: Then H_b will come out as 163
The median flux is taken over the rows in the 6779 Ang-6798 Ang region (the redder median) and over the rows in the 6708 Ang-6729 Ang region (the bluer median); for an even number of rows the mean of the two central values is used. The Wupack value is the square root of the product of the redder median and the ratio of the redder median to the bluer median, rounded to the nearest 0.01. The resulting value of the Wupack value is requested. 4.78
